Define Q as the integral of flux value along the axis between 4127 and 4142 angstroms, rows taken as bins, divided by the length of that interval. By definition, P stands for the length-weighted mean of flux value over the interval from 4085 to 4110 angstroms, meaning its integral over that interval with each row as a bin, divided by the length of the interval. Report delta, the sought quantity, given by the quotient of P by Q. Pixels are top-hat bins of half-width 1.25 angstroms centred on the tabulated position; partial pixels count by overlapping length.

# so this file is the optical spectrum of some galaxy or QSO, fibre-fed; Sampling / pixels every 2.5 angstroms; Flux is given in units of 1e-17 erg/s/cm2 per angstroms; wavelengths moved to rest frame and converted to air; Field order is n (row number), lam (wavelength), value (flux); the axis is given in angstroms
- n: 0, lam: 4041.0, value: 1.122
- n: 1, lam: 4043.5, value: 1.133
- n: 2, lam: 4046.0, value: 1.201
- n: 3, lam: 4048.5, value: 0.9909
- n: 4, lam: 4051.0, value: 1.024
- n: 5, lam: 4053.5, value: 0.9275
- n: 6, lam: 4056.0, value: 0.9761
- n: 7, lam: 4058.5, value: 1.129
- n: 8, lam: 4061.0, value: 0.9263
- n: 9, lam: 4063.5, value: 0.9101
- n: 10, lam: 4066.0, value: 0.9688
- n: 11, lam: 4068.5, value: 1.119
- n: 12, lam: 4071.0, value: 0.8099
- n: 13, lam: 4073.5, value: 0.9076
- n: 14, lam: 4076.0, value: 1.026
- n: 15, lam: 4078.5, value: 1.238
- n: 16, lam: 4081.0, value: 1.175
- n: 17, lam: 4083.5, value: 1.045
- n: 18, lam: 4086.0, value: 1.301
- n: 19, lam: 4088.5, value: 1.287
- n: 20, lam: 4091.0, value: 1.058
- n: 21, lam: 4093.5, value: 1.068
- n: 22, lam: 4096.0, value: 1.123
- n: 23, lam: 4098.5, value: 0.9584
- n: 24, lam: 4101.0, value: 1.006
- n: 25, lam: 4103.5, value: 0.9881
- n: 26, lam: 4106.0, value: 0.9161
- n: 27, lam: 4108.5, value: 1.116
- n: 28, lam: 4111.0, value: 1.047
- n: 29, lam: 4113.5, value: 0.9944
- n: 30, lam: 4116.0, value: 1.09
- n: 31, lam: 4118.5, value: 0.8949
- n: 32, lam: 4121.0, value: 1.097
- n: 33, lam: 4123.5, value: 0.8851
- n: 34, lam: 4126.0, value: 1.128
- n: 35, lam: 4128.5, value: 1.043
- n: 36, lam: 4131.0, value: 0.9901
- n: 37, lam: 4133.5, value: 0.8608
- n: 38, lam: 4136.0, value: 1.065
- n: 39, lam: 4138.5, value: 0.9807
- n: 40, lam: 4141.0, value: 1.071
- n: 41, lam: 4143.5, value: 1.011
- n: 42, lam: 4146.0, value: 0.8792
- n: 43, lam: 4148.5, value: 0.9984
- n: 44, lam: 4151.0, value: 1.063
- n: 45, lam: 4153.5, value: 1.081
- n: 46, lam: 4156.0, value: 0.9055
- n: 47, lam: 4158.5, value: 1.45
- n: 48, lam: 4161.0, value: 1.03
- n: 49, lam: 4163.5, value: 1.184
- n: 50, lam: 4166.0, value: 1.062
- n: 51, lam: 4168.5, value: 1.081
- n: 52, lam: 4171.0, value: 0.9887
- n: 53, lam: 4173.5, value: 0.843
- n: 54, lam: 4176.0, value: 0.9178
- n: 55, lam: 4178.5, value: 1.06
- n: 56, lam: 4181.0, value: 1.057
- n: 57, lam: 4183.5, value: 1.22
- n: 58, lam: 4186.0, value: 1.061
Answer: 1.08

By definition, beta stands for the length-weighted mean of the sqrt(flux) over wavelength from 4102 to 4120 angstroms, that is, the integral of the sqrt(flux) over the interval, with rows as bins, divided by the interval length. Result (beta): 1.003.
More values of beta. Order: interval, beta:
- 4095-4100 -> 1.017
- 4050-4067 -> 0.989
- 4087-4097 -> 1.066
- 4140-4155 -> 1.007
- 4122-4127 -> 1.001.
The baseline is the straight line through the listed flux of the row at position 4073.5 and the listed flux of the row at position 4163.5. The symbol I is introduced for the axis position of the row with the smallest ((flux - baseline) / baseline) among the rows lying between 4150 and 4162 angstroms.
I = 4156.0 angstroms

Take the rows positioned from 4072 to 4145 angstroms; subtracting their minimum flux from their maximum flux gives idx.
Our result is 0.44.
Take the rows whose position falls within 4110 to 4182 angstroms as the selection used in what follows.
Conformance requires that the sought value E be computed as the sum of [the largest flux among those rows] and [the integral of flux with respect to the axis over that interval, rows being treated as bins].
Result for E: 75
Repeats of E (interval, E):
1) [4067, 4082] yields 17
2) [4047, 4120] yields 77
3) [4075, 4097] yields 27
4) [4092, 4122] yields 32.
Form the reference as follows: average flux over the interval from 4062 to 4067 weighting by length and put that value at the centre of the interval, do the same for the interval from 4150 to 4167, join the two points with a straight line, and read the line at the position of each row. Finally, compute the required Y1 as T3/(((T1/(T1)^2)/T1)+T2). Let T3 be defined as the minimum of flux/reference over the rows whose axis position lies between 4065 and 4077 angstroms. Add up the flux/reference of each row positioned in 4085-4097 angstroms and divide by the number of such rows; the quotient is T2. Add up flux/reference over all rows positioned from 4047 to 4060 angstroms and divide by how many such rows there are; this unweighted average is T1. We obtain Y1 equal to 0.42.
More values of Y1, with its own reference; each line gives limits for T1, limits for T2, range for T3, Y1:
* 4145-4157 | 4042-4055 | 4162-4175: 0.31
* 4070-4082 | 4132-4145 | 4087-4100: 0.53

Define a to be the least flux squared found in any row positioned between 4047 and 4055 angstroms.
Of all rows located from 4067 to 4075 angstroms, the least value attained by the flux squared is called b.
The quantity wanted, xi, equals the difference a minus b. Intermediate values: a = 0.86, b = 0.66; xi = 0.20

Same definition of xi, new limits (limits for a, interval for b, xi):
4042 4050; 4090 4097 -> -0.14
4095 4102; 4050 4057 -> 0.06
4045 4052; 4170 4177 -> 0.27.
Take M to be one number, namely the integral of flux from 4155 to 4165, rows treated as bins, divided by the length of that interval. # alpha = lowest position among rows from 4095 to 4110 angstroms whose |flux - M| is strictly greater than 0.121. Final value 4098.5 angstroms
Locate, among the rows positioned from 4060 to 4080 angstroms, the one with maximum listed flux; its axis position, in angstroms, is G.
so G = 4078.5 angstroms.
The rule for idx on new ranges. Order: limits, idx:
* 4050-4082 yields 0.43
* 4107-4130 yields 0.24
